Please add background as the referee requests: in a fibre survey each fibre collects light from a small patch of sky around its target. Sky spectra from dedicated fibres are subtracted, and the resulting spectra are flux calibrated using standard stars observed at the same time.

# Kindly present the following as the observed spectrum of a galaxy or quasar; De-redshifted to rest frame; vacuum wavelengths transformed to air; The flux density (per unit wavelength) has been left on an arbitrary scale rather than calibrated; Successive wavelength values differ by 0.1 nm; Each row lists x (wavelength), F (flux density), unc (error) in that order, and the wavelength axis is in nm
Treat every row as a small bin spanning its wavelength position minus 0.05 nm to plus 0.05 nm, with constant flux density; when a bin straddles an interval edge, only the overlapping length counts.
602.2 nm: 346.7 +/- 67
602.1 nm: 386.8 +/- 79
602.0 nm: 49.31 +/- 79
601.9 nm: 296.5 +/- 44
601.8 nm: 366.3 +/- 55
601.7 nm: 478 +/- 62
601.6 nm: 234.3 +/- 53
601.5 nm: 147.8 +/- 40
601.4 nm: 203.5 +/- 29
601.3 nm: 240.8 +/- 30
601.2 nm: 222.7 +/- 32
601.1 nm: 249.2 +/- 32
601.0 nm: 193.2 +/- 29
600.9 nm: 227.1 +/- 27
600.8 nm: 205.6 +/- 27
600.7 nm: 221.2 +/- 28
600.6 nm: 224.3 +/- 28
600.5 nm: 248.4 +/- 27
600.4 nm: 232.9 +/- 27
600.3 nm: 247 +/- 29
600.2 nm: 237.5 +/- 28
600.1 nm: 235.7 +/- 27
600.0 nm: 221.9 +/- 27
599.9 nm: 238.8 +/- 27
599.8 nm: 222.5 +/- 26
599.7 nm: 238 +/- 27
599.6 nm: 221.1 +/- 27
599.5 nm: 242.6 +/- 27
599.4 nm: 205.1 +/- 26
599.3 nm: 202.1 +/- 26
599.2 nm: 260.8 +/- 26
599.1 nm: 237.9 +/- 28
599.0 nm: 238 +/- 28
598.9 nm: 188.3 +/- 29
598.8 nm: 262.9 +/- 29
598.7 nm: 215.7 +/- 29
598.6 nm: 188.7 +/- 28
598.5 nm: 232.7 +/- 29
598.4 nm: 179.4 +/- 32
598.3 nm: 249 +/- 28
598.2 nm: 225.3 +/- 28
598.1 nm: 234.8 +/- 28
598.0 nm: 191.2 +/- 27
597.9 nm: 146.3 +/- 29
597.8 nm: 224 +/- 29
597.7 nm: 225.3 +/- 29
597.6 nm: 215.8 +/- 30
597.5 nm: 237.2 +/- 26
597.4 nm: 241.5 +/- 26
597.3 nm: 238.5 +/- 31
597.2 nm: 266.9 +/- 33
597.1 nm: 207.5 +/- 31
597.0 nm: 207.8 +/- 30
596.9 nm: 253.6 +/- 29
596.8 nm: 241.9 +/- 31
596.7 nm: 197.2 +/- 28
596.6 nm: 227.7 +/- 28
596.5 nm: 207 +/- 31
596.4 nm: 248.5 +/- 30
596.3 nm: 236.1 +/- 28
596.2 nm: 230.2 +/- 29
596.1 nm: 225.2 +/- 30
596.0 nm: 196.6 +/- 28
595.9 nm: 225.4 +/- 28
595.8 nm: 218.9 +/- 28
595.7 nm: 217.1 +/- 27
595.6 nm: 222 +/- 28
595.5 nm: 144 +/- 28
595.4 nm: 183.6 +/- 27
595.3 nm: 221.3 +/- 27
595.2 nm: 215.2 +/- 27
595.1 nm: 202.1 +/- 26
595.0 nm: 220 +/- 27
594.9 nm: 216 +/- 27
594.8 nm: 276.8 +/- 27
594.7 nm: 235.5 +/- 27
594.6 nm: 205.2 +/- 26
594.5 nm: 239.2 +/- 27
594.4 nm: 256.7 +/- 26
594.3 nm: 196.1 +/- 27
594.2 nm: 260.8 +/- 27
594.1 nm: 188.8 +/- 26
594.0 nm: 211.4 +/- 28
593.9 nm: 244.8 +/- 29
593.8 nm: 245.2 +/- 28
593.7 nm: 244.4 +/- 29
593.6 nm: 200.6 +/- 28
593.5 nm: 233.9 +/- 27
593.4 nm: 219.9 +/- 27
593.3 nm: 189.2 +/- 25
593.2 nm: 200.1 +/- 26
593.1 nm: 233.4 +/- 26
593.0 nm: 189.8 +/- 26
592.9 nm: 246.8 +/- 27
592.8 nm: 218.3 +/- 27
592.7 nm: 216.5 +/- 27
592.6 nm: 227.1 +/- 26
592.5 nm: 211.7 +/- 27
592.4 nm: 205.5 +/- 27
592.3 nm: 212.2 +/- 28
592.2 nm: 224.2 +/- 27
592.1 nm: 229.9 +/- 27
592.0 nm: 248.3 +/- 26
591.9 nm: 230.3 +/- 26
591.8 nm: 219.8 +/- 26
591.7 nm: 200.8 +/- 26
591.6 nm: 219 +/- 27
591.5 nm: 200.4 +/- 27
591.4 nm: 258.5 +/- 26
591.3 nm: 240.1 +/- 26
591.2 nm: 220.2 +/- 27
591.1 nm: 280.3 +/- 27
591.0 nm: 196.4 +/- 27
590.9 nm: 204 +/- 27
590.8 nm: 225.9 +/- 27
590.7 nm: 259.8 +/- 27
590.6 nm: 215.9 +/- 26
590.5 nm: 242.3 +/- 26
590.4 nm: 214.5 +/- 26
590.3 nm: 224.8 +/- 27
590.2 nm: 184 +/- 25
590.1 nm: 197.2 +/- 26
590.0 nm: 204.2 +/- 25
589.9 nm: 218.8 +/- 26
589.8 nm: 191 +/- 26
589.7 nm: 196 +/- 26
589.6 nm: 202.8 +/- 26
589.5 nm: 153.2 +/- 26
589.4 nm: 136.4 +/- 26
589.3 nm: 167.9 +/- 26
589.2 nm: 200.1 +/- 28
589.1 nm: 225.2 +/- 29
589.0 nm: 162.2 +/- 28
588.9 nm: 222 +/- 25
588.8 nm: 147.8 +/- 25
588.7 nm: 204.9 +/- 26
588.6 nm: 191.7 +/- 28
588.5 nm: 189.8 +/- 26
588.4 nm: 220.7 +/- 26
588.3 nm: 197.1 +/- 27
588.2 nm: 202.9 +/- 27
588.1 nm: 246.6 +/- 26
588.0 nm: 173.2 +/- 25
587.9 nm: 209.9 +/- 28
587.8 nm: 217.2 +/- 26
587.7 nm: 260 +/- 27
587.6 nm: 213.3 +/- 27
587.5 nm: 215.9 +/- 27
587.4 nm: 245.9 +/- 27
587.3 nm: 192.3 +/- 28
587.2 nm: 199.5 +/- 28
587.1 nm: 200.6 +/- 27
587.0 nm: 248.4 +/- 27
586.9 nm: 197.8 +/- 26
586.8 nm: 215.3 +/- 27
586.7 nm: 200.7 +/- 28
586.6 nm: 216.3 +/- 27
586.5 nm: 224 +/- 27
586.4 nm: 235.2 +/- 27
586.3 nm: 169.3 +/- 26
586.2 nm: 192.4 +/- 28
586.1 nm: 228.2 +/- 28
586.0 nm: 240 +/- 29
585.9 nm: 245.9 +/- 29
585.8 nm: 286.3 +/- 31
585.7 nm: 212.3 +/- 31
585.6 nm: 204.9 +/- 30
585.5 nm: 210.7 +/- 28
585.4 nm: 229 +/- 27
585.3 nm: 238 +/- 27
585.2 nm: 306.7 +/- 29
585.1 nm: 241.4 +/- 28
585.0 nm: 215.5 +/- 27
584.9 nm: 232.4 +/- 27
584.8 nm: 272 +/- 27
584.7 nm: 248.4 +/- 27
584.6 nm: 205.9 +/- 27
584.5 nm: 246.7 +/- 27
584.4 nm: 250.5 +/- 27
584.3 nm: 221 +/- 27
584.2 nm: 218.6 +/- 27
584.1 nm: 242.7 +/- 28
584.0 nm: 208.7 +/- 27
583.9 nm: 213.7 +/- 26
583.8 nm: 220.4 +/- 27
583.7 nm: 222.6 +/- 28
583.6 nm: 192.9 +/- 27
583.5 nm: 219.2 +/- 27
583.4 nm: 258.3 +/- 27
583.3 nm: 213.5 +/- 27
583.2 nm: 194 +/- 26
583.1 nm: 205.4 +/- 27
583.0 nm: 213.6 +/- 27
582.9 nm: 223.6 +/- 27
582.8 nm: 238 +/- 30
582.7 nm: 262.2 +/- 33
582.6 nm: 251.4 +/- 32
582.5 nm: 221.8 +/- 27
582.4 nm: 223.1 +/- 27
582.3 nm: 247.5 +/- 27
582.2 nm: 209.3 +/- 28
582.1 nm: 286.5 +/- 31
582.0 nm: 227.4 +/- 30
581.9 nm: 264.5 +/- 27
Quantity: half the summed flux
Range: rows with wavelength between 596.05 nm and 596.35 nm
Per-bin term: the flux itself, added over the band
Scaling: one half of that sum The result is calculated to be 346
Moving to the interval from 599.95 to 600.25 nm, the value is 348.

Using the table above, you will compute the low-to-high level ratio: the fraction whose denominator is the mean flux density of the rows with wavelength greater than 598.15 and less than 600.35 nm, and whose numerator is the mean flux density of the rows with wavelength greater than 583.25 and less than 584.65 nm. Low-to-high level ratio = 0.99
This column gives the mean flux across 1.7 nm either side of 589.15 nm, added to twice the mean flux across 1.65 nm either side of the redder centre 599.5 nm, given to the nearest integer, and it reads 650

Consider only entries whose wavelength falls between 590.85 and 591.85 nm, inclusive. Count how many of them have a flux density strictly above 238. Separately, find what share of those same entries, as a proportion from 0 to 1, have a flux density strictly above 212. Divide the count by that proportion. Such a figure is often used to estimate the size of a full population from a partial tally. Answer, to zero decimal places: 5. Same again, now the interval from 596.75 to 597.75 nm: 6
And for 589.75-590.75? 3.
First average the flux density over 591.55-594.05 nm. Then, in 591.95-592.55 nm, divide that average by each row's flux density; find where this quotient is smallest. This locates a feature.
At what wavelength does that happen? 592.0 nm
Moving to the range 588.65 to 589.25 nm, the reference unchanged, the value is 589.1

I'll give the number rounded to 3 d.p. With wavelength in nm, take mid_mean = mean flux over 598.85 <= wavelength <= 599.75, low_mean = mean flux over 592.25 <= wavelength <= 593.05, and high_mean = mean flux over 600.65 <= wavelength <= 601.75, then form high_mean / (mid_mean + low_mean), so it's 0.540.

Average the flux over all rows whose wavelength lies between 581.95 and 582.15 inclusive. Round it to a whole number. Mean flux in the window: 257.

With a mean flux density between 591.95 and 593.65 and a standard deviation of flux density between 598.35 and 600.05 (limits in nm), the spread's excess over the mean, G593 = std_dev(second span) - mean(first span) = -194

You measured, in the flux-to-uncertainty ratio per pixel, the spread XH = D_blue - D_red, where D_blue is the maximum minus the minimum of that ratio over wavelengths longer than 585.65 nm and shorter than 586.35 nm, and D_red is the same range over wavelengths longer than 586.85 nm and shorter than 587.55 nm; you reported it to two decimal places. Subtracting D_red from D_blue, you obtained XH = 0.39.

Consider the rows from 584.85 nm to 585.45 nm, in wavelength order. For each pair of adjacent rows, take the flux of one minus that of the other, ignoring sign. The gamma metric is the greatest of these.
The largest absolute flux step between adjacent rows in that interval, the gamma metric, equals 69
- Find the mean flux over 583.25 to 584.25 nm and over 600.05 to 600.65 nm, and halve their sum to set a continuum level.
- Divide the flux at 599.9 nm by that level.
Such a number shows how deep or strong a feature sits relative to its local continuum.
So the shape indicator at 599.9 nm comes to 1.04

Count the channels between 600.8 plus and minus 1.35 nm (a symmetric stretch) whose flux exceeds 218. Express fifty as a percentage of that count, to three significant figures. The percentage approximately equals 227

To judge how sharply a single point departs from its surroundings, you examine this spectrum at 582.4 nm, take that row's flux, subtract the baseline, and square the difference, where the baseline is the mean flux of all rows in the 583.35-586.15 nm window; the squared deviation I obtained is 104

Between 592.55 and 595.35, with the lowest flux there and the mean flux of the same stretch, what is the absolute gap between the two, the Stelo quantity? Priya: 35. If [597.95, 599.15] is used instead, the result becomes 41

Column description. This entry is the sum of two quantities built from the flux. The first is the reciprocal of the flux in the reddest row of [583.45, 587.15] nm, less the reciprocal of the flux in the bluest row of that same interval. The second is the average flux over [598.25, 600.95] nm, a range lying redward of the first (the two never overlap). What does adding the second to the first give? 227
